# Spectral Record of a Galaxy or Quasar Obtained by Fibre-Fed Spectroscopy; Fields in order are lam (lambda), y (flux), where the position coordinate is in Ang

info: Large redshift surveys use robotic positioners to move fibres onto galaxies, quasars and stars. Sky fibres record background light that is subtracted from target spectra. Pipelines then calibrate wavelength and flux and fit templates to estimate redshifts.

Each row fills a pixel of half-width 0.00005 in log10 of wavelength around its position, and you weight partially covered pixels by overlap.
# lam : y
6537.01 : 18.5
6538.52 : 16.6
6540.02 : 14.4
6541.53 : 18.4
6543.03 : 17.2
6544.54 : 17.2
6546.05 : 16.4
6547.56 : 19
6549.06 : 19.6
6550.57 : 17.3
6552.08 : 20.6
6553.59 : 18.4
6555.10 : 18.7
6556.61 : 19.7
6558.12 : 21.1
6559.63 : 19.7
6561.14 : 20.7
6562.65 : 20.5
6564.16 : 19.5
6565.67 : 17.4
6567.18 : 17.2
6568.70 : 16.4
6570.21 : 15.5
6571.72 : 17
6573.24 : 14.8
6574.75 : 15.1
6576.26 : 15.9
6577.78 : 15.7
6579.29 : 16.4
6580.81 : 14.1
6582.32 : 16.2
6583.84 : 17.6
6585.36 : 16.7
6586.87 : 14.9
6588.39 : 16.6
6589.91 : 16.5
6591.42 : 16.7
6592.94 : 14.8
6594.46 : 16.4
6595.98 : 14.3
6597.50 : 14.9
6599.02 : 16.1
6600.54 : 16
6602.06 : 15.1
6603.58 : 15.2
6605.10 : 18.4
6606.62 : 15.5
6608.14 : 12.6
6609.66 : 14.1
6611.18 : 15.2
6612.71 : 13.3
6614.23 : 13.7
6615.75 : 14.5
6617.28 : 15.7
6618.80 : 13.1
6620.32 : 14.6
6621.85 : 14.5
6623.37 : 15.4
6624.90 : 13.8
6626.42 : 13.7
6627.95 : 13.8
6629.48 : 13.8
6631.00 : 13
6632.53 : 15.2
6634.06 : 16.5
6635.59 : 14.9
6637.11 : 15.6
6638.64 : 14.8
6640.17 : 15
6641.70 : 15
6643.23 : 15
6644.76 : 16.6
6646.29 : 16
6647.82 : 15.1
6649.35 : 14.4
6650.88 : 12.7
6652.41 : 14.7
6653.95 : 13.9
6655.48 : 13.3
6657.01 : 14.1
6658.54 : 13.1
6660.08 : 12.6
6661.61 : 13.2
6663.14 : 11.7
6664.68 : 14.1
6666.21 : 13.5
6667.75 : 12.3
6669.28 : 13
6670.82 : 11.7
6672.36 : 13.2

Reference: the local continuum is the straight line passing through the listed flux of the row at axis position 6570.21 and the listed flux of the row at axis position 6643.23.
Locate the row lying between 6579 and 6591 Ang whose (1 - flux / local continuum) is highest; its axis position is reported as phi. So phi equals 6580.81 Ang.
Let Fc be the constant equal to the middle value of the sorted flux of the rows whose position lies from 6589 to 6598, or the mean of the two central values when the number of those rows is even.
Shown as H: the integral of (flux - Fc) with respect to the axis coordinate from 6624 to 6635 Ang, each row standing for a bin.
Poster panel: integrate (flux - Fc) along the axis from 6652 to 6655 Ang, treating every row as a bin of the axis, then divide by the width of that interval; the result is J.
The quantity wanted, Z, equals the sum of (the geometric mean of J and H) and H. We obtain -10.3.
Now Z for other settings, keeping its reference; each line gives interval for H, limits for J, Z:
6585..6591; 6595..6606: 3.6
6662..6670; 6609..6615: -15.9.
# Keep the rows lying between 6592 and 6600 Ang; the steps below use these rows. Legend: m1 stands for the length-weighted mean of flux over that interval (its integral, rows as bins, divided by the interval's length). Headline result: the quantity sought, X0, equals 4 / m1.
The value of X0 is 0.261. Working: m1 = 15.3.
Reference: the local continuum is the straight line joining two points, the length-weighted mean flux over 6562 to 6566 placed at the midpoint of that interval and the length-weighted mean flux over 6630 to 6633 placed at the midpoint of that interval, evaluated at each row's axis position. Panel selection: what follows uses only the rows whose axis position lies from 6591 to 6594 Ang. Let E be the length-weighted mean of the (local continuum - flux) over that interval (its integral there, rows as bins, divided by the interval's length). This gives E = 1.3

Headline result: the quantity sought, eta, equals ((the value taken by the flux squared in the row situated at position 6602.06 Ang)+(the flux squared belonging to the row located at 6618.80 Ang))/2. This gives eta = 200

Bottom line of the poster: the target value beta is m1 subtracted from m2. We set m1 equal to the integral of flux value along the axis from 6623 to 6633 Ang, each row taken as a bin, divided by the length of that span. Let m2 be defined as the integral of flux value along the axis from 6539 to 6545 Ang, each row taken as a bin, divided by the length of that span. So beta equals 2.8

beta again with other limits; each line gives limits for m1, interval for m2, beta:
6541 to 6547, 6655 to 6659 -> -3.7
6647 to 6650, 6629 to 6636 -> -0.1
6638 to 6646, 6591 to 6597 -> 0.1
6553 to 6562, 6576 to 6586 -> -3.7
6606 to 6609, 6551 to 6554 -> 5.4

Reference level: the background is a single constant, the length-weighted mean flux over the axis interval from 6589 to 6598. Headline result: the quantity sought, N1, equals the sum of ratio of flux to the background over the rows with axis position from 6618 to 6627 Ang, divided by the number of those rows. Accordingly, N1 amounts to 0.91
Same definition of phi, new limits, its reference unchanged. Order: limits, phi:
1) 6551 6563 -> 6553.59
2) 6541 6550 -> 6546.05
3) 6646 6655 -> 6650.88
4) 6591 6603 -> 6595.98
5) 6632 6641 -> 6638.64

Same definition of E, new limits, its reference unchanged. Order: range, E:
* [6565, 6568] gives 1.8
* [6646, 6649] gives -2.6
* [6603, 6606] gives -0.7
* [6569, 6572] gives 2.6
